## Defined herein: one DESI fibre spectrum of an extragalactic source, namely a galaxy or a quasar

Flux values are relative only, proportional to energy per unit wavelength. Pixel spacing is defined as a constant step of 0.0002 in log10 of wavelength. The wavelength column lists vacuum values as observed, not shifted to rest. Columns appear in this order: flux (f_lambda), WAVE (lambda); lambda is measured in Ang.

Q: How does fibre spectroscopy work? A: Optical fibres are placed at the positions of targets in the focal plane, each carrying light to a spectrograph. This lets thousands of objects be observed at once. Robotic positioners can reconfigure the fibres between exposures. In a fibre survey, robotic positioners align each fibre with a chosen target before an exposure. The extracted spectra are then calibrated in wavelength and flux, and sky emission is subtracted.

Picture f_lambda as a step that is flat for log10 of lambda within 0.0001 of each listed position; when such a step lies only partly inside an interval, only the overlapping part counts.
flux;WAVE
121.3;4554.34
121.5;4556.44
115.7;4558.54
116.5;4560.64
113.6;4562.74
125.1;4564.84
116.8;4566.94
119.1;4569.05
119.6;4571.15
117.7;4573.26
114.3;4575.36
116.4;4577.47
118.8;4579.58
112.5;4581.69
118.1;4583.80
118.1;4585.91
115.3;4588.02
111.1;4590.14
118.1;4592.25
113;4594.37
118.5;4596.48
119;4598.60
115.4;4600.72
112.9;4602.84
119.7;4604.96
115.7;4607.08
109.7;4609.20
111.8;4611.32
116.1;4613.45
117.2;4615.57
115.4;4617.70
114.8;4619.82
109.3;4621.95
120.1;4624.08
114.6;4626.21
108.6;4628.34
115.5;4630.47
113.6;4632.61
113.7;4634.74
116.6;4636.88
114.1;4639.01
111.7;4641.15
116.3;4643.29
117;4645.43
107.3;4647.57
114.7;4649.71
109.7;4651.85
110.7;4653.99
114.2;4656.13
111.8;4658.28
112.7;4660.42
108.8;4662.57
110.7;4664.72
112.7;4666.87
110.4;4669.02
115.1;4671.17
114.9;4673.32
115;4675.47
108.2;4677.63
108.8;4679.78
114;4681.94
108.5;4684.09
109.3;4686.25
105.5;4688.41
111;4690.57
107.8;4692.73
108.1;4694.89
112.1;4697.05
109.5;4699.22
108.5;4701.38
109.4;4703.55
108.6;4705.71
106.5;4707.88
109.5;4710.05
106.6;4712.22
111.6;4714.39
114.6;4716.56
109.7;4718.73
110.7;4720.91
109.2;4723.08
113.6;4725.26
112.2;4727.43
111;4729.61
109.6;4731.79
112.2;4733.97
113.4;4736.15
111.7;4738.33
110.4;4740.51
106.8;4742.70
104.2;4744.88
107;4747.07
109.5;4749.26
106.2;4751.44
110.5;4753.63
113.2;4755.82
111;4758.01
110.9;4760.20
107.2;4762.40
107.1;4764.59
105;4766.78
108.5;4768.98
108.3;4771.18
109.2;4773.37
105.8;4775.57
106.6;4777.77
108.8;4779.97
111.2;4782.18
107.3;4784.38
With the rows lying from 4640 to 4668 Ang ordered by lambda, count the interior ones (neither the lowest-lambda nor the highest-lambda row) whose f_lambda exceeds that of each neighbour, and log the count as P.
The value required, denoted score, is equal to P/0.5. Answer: 8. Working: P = 4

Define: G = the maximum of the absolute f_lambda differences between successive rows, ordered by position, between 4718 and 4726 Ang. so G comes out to 4.4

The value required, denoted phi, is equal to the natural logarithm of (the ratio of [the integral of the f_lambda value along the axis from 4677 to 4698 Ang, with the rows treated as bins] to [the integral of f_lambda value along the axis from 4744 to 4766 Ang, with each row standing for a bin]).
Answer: -0.040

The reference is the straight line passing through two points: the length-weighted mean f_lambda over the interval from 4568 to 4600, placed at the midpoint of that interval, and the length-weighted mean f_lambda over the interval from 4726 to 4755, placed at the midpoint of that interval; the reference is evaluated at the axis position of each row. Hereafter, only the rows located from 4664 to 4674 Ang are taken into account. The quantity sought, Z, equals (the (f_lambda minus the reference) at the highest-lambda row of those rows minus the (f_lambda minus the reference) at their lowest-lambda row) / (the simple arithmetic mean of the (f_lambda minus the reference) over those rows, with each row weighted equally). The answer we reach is -47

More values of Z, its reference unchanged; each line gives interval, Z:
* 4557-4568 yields -44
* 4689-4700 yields 1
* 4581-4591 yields 1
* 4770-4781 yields -2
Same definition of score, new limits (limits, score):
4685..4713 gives 8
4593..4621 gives 6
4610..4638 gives 6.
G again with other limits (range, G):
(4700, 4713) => 3.0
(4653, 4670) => 3.9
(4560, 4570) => 11.5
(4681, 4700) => 5.5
